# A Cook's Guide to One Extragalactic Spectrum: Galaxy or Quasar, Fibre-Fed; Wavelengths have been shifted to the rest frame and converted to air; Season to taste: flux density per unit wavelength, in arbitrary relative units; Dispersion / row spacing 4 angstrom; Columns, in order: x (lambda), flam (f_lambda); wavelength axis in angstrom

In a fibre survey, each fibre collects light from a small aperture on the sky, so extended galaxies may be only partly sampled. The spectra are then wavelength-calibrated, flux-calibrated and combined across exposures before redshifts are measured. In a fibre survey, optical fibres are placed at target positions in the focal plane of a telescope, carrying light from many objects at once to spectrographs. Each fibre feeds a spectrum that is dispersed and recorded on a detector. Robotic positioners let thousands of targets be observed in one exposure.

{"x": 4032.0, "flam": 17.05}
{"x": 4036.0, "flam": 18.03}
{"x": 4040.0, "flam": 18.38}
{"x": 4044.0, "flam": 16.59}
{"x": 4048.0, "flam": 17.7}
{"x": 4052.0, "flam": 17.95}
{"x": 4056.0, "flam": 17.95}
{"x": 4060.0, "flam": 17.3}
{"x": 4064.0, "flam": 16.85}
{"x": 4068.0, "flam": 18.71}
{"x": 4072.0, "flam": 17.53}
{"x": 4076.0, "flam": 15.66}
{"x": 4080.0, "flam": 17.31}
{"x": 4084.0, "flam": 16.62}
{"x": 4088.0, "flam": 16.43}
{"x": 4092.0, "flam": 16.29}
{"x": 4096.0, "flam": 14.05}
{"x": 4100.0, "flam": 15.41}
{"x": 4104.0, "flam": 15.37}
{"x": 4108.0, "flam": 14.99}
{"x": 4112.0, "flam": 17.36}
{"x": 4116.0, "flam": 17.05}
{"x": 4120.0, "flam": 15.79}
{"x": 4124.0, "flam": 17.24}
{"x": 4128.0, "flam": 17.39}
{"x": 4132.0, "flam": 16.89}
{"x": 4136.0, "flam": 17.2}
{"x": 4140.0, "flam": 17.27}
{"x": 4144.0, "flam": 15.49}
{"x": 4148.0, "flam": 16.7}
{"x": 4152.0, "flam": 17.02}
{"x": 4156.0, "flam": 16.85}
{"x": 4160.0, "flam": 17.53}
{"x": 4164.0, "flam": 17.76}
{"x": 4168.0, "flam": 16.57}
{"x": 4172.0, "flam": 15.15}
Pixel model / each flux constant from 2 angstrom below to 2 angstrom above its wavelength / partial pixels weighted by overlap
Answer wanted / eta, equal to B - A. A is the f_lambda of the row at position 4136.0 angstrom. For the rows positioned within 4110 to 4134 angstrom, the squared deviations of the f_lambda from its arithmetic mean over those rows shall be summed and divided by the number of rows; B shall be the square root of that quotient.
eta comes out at -16.7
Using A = 17.2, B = 0.55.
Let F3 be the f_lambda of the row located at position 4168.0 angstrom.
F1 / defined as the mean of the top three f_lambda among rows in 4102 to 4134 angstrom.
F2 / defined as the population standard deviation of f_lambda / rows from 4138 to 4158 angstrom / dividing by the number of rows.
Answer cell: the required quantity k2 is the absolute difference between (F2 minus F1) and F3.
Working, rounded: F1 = 17.3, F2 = 0.62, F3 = 16.57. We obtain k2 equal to 33.3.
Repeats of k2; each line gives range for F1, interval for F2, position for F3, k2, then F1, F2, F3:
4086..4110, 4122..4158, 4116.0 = 32.6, 16.0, 0.54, 17.05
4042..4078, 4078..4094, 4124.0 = 35.1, 18.2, 0.39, 17.24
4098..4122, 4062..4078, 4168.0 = 32.2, 16.7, 1.10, 16.57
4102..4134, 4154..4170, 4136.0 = 34.0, 17.3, 0.48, 17.2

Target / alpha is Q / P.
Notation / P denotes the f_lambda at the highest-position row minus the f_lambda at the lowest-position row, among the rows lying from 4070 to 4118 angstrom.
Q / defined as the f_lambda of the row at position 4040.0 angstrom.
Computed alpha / -38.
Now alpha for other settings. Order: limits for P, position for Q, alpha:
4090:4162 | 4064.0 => 14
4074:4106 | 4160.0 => -60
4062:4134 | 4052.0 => 449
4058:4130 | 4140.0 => 192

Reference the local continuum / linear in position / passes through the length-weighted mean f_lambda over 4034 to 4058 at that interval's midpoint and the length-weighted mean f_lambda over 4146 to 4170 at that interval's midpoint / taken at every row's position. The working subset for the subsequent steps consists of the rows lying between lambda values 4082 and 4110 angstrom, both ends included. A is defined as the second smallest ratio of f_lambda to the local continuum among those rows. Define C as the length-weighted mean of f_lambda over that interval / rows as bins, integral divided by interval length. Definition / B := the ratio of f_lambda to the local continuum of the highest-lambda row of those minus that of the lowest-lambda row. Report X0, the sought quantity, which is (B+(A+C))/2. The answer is 8.19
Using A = 0.862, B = -0.09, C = 15.6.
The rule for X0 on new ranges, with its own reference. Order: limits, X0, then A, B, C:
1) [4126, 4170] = 8.96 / 0.974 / -0.03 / 17.0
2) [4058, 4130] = 8.71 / 0.862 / 0.03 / 16.5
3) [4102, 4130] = 8.73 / 0.883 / 0.12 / 16.5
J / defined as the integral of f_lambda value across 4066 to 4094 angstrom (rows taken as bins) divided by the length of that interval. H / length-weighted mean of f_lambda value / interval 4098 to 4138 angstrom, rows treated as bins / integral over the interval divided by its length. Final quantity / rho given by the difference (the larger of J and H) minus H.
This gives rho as 0.5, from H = 16.5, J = 16.9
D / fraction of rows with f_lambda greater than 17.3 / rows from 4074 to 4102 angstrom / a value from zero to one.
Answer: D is 0.14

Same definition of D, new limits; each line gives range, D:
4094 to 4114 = 0.20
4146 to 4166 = 0.40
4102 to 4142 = 0.20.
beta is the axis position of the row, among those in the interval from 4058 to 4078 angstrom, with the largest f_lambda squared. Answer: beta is 4068.0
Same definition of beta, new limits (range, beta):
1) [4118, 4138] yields 4128.0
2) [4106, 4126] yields 4112.0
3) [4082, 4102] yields 4084.0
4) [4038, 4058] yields 4040.0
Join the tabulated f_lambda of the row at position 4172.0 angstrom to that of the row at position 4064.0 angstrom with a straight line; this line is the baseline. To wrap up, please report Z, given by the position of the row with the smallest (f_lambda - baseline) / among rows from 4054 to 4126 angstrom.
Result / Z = 4096.0 angstrom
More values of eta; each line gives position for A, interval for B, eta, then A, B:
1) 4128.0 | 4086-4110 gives -16.6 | 17.39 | 0.80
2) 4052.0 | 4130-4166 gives -17.3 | 17.95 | 0.61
